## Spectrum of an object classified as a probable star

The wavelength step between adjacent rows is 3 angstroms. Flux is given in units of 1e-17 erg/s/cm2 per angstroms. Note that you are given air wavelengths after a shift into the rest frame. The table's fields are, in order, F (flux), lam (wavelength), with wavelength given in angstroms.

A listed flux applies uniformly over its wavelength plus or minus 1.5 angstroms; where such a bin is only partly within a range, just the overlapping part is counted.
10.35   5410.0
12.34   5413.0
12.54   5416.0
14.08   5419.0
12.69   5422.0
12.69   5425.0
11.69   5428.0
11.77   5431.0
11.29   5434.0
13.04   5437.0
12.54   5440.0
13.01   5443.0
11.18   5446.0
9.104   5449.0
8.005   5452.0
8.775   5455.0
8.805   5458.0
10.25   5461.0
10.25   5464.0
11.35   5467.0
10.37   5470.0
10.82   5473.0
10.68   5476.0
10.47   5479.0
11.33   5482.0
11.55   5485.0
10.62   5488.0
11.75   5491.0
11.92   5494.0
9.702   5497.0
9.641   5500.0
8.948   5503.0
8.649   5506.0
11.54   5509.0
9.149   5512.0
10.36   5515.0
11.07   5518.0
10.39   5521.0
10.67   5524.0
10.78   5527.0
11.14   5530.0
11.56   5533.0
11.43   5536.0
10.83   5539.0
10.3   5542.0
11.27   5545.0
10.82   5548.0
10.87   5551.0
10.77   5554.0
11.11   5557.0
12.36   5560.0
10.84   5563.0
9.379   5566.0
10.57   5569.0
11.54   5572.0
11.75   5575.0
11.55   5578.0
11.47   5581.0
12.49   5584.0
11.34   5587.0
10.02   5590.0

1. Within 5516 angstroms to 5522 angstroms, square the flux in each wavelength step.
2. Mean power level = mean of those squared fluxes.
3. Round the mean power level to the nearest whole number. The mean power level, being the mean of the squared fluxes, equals 115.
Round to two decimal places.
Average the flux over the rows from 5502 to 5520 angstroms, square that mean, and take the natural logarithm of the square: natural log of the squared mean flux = 4.60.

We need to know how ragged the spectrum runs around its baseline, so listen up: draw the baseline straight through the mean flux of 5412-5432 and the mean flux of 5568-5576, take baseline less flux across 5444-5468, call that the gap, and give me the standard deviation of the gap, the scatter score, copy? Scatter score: 1.2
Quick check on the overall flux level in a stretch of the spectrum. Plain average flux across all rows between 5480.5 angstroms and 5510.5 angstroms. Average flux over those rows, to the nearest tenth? 10.6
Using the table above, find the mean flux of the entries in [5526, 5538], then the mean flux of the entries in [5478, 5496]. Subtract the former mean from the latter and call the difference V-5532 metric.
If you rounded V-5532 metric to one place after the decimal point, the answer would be 0.0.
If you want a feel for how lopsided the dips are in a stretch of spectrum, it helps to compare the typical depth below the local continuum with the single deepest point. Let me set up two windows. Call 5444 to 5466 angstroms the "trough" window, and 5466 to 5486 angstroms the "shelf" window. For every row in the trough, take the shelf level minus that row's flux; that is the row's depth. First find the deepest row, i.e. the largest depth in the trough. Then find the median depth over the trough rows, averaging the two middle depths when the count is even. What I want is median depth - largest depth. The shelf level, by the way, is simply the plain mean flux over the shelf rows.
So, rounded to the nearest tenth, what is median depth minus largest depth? -1.1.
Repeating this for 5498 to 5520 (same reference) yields -1.0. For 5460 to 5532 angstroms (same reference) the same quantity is -2.0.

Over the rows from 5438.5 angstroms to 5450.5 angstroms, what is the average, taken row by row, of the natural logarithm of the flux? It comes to 2.43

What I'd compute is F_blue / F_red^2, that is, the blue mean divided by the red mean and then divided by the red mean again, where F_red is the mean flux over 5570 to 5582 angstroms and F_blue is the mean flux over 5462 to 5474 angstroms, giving 0.080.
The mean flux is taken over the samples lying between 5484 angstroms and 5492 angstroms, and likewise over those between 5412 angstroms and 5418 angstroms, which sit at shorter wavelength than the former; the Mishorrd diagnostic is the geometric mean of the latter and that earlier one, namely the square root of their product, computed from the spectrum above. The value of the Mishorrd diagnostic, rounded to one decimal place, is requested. 11.9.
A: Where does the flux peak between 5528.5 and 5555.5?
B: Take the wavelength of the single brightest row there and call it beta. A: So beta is 5533.0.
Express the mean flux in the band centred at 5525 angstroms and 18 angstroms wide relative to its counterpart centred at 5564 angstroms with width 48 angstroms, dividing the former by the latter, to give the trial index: 0.98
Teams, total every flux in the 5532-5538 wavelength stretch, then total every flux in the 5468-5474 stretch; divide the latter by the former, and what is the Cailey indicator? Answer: 0.92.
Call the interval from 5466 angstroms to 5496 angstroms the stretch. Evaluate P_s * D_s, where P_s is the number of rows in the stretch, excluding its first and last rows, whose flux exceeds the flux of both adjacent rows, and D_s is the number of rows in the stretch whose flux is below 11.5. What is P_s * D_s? 14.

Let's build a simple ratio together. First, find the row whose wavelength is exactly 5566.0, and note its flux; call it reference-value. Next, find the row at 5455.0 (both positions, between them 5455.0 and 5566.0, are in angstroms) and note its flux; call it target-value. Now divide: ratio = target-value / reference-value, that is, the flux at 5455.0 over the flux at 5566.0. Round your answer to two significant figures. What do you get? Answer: 0.94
